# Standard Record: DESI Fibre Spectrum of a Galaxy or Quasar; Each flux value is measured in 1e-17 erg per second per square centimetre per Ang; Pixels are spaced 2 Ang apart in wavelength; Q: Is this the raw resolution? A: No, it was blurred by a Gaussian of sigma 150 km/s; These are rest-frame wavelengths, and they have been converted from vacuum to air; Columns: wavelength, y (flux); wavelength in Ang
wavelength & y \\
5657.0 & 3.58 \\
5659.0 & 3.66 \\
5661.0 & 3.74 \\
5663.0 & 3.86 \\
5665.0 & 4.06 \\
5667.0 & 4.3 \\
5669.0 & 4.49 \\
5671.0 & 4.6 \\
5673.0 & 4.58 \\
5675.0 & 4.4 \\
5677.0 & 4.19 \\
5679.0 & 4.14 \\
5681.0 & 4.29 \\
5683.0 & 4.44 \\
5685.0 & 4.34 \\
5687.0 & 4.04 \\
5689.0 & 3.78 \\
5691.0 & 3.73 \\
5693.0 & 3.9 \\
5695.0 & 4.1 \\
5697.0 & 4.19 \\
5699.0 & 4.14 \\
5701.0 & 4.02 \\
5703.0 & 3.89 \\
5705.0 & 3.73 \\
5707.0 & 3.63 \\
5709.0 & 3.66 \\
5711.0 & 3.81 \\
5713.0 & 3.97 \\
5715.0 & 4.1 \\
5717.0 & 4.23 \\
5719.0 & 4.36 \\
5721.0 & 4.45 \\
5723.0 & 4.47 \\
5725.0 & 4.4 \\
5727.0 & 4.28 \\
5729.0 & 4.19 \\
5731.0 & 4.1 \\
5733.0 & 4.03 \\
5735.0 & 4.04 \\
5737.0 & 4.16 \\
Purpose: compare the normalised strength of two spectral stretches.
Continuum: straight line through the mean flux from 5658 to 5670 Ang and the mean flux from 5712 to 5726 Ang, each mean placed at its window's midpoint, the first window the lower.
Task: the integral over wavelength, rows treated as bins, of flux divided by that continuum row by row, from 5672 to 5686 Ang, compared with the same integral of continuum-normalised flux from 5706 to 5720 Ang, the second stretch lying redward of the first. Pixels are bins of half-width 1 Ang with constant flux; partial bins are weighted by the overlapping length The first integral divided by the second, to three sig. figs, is 1.14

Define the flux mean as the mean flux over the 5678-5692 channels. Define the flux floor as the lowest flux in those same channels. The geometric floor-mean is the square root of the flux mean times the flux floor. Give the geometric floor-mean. 3.91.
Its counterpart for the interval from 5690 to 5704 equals 3.86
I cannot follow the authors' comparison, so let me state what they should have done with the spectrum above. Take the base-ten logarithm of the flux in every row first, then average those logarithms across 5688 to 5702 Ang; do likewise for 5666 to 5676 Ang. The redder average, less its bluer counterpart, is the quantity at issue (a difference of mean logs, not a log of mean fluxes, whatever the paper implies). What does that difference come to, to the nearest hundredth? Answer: -0.05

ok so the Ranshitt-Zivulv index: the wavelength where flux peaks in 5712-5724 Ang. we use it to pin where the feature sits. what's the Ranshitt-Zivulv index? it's 5723.0 Ang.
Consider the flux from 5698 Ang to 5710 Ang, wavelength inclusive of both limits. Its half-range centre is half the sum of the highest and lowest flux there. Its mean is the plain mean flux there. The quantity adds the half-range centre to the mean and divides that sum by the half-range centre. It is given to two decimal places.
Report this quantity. 1.99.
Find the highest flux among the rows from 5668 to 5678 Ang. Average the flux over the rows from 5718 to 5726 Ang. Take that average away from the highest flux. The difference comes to 0.2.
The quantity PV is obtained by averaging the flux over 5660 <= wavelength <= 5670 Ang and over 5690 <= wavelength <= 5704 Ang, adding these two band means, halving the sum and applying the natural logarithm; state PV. 1.40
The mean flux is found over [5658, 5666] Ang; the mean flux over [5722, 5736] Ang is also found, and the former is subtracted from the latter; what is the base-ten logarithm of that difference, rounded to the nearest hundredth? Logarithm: -0.41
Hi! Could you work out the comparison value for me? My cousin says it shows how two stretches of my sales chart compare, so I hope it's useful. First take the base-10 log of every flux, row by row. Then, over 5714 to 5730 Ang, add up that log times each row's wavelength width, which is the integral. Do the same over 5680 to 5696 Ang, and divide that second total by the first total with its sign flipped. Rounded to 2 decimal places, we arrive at -0.96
